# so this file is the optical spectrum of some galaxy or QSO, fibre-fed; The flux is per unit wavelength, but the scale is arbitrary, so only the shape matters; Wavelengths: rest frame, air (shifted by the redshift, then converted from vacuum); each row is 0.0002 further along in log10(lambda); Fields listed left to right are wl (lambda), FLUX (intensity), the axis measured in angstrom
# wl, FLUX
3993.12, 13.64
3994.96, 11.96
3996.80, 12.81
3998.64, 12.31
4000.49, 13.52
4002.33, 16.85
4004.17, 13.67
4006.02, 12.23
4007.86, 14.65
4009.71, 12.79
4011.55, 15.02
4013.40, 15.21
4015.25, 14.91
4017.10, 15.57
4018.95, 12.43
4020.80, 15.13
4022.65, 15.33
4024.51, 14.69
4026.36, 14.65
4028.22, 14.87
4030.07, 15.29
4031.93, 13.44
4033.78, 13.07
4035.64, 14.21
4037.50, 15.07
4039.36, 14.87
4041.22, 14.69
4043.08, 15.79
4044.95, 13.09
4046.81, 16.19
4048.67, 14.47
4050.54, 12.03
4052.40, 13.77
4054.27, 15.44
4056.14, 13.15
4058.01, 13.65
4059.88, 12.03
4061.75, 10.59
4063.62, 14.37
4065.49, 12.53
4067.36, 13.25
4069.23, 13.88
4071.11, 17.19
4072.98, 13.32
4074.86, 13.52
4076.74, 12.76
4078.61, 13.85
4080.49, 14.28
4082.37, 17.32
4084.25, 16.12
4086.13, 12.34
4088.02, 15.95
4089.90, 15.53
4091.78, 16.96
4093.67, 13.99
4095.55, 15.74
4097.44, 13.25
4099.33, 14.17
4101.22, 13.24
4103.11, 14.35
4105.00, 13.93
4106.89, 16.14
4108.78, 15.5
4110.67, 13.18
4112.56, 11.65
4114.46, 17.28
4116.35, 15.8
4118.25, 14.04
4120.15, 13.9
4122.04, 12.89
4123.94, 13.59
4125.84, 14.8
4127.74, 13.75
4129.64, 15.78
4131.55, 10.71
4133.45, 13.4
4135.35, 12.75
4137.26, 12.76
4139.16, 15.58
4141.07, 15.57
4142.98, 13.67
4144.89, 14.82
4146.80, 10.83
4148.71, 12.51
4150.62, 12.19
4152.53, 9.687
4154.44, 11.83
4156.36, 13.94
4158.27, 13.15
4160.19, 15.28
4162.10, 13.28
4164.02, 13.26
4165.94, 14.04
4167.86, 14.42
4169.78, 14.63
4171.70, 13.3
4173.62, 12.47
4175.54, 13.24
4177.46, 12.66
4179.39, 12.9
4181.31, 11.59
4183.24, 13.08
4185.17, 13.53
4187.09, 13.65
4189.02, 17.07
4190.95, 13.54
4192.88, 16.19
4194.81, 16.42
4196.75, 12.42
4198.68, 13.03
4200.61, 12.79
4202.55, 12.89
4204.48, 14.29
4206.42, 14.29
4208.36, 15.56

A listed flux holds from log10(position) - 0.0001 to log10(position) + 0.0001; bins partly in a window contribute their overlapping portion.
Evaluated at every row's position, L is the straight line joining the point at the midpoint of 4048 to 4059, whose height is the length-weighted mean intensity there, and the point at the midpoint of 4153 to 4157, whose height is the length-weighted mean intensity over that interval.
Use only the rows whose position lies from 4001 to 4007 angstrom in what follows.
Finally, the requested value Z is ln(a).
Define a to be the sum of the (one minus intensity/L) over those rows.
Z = -3.79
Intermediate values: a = 0.023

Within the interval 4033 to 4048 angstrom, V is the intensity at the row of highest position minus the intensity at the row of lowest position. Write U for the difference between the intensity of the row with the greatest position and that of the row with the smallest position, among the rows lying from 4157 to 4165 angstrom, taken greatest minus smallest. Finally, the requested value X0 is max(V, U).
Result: 3.1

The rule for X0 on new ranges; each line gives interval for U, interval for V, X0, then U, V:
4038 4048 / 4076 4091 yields 2.8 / 1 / 3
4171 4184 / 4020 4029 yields -0.2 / 0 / 0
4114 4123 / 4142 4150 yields -1.2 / -4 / -1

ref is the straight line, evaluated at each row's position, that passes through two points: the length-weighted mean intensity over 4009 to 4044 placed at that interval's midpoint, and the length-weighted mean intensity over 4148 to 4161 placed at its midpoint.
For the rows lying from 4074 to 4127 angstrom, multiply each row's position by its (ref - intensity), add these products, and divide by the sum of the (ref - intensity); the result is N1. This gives 4101.9 angstrom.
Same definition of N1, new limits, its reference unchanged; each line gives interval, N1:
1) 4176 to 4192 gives 4187.5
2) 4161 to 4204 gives 4184.9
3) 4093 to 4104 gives 4097.4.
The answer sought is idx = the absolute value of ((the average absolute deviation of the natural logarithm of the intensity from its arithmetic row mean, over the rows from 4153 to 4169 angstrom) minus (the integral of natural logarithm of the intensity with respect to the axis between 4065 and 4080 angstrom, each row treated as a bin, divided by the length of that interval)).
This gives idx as 2.57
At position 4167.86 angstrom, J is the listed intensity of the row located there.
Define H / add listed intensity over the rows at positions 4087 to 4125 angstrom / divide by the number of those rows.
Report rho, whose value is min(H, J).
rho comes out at 14.4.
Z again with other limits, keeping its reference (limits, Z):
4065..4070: -2.66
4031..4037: -2.46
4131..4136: -2.38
